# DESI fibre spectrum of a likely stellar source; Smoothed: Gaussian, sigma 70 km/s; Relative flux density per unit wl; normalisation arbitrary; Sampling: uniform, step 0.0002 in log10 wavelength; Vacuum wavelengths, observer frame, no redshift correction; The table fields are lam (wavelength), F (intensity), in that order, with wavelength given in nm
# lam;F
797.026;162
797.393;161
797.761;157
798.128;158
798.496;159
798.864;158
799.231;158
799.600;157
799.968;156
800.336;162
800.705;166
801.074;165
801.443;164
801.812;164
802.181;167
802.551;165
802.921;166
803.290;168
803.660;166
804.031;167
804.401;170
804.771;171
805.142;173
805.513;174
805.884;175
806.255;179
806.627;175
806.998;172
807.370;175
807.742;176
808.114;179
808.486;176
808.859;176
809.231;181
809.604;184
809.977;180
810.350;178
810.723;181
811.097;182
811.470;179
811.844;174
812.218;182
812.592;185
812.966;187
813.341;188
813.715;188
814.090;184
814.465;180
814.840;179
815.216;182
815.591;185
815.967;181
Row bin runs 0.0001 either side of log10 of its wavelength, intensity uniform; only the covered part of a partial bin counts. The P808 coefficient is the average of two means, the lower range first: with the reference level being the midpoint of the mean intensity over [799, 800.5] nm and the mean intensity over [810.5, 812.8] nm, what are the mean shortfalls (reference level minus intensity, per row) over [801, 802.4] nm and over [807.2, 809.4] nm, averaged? -1.7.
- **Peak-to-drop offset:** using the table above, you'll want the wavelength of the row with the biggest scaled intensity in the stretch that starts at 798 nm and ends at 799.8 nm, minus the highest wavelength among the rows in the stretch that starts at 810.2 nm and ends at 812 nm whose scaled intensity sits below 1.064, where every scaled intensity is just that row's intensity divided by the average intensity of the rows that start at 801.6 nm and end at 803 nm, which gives -13.35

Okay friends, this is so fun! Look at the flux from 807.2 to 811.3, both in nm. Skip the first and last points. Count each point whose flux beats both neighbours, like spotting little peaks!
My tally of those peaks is 2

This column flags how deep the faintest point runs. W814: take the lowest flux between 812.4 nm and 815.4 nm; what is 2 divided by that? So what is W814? 0.0112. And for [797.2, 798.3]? 0.0127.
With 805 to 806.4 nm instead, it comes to 0.0116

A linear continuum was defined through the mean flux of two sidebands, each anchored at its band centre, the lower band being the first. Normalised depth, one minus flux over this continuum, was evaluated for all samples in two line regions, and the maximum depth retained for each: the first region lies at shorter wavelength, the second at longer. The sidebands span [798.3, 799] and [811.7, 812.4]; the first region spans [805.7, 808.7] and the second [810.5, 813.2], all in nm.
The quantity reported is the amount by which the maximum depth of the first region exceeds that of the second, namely -0.029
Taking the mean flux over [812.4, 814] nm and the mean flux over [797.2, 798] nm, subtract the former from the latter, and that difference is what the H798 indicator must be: -28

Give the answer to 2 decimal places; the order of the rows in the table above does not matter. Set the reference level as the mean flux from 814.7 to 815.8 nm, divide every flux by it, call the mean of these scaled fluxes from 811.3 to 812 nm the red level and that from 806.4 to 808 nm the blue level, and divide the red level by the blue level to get 1.01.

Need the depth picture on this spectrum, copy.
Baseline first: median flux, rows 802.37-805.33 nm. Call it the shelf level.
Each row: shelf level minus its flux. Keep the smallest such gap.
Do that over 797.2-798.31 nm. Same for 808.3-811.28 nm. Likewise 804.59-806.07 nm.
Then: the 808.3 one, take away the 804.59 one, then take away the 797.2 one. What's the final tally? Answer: -15.5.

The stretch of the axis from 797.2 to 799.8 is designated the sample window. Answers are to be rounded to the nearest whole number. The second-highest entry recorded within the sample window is 159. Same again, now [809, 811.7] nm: 182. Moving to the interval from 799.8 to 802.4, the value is 166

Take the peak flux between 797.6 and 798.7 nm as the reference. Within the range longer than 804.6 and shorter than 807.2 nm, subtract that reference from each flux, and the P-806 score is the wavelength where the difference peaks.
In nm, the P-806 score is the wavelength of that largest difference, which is 806.255 nm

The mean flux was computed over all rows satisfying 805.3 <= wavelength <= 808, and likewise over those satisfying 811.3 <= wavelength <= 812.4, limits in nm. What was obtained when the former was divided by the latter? 0.98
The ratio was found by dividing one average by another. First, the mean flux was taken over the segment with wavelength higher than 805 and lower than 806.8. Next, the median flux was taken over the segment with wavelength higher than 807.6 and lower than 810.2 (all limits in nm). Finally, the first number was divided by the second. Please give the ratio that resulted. 0.98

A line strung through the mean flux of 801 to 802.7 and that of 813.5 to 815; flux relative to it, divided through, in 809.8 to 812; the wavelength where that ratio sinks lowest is 811.844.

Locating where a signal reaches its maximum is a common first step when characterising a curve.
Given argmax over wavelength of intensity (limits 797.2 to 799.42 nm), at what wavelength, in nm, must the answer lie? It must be 797.393 nm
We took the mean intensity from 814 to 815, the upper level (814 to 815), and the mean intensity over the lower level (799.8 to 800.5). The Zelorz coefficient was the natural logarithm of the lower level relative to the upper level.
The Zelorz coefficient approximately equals -0.13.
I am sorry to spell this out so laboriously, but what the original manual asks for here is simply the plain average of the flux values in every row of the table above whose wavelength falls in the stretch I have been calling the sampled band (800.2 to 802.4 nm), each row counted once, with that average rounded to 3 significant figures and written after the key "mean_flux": 165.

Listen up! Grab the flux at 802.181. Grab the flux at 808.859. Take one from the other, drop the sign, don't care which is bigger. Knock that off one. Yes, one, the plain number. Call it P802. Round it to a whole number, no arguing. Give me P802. -8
